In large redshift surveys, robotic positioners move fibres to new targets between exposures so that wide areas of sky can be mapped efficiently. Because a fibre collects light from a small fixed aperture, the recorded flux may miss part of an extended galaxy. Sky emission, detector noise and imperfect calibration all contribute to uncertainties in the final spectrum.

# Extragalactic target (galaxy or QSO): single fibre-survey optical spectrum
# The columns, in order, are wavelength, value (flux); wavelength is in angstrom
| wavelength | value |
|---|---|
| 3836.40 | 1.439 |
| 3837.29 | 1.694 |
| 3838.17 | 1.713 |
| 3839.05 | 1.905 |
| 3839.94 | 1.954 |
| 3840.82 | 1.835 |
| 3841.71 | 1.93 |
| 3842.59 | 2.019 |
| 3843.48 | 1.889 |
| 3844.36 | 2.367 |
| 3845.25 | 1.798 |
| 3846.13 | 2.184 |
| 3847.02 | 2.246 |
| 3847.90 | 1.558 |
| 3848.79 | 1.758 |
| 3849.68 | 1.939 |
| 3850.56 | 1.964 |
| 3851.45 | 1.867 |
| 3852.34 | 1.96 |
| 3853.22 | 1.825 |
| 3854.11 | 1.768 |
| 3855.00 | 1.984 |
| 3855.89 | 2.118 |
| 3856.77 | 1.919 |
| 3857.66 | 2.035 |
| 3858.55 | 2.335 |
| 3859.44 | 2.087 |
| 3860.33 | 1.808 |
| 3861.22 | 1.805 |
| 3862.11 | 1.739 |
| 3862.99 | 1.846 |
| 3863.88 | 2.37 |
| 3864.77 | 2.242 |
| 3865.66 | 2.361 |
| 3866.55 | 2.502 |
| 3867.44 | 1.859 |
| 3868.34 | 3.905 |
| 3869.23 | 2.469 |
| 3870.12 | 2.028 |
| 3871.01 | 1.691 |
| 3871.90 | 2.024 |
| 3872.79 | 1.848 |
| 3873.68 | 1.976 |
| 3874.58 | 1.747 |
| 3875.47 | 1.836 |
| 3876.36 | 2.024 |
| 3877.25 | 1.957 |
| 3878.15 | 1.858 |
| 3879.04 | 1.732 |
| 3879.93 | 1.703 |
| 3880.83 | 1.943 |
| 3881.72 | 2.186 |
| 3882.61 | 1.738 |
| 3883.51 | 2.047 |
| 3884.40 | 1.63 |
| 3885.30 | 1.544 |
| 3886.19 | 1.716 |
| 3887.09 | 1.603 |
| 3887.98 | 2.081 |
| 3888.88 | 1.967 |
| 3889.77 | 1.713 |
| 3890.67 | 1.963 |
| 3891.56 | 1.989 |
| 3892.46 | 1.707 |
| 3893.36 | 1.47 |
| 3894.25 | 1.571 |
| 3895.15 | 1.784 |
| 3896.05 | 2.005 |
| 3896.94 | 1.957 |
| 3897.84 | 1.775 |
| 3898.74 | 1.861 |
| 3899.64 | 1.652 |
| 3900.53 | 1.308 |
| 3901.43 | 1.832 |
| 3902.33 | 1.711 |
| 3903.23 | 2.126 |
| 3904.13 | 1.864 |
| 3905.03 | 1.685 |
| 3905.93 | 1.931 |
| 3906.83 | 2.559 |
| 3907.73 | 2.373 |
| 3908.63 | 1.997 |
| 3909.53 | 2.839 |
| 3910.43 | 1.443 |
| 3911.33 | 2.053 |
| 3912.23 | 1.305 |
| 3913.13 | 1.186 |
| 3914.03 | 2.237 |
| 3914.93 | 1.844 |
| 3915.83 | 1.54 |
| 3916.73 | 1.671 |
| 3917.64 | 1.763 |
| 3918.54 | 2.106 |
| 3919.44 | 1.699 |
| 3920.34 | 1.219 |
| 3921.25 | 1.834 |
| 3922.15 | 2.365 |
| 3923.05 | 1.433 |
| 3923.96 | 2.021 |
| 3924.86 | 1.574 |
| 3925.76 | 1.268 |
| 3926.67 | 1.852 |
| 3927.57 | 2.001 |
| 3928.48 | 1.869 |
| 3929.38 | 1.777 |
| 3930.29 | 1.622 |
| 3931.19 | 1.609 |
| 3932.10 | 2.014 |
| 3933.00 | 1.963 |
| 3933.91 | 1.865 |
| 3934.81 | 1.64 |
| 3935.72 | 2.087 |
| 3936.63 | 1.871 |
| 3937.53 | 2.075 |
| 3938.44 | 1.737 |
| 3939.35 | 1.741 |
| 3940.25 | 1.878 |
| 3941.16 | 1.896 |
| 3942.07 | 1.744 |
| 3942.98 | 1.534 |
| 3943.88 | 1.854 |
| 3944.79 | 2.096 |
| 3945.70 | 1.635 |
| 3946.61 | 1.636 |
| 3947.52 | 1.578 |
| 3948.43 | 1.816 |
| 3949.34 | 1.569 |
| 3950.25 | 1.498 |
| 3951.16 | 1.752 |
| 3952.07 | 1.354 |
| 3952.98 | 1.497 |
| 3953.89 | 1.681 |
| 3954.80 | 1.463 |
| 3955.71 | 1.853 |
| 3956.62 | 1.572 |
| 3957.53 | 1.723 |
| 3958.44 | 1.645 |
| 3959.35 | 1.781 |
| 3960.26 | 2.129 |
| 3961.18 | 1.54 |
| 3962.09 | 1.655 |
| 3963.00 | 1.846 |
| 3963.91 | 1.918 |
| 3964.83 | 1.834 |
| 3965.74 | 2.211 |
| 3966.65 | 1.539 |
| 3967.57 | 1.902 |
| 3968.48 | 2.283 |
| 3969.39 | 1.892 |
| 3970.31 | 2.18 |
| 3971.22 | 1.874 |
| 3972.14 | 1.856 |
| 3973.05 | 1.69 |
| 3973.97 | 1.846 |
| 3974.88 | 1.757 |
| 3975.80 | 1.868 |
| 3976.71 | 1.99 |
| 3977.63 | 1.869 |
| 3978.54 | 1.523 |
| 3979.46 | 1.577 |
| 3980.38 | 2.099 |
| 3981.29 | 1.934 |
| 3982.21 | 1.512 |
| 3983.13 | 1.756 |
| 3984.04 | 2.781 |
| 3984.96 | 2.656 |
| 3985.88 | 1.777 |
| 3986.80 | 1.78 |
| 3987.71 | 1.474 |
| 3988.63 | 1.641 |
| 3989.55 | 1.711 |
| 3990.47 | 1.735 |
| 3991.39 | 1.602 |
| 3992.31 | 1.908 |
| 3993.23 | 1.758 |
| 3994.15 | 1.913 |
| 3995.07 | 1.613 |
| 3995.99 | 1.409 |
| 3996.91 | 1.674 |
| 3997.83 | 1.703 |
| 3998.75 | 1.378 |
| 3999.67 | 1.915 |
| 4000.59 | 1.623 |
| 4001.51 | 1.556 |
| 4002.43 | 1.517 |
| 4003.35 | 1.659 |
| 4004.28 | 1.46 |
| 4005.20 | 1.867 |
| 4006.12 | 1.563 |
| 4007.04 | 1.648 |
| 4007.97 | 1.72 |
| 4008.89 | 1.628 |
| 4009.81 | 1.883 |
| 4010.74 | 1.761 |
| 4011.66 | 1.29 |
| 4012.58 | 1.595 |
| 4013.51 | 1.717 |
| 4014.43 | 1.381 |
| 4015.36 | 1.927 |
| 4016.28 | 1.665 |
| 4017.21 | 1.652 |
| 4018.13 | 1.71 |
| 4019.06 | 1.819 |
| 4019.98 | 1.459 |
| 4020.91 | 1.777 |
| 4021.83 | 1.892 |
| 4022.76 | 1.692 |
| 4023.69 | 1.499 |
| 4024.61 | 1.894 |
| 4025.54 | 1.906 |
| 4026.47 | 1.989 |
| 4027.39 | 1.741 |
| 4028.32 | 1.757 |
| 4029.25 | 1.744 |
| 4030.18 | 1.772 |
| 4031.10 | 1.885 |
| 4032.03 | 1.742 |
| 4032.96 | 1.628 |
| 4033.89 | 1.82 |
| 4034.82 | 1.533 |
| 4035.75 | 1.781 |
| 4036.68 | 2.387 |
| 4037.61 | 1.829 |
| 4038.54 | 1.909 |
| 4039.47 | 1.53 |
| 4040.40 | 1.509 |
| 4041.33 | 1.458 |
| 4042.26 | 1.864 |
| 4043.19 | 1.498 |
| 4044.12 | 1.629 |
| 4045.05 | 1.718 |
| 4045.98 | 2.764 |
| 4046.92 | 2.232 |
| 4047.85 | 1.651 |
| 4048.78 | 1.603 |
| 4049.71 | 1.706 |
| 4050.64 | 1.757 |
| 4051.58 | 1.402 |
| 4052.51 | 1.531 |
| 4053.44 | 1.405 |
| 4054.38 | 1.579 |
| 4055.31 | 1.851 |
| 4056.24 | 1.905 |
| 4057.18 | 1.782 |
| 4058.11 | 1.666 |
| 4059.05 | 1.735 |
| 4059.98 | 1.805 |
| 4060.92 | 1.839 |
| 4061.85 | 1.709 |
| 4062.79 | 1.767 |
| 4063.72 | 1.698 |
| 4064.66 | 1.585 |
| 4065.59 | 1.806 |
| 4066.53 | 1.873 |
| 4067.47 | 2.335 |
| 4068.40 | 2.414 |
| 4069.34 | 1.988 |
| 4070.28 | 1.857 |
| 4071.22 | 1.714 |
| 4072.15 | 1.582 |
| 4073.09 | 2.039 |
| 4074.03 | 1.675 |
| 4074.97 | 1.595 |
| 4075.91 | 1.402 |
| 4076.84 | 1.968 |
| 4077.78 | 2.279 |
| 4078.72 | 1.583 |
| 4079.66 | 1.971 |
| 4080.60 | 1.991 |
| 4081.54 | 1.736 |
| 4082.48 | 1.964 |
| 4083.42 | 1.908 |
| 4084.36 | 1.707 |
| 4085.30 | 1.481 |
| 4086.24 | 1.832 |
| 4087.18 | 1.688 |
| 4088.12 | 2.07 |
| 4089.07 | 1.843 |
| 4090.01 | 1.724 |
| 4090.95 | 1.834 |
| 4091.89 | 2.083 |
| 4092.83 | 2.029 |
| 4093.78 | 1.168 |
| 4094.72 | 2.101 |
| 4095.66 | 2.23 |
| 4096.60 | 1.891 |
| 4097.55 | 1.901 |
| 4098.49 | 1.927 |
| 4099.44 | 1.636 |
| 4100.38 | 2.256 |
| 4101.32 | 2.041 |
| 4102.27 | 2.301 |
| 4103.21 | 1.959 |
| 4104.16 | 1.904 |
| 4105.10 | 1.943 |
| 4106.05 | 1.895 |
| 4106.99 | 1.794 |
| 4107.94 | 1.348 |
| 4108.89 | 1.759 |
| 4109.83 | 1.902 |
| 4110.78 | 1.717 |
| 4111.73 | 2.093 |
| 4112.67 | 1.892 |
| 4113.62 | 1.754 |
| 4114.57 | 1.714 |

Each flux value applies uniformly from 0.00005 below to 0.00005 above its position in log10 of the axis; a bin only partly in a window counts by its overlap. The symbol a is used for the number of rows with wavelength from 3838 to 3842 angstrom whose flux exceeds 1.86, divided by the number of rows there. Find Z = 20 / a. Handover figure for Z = 33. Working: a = 0.60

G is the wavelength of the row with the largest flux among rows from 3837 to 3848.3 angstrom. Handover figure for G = 3844.36 angstrom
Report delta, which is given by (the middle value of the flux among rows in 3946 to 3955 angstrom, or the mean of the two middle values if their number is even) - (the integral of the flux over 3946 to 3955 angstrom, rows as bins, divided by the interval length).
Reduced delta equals -0.01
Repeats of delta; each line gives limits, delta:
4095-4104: -0.05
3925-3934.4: 0.08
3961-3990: -0.03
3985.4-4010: -0.01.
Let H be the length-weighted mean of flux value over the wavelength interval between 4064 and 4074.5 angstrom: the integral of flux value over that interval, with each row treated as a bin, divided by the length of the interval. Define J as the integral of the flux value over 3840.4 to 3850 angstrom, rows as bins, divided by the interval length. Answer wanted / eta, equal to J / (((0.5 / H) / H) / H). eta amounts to 27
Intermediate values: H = 1.89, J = 1.96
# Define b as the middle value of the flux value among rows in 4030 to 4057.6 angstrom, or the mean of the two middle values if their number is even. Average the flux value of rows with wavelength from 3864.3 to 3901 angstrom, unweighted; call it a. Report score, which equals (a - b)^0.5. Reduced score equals 0.44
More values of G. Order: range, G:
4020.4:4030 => 4026.47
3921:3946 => 3922.15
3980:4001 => 3984.04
